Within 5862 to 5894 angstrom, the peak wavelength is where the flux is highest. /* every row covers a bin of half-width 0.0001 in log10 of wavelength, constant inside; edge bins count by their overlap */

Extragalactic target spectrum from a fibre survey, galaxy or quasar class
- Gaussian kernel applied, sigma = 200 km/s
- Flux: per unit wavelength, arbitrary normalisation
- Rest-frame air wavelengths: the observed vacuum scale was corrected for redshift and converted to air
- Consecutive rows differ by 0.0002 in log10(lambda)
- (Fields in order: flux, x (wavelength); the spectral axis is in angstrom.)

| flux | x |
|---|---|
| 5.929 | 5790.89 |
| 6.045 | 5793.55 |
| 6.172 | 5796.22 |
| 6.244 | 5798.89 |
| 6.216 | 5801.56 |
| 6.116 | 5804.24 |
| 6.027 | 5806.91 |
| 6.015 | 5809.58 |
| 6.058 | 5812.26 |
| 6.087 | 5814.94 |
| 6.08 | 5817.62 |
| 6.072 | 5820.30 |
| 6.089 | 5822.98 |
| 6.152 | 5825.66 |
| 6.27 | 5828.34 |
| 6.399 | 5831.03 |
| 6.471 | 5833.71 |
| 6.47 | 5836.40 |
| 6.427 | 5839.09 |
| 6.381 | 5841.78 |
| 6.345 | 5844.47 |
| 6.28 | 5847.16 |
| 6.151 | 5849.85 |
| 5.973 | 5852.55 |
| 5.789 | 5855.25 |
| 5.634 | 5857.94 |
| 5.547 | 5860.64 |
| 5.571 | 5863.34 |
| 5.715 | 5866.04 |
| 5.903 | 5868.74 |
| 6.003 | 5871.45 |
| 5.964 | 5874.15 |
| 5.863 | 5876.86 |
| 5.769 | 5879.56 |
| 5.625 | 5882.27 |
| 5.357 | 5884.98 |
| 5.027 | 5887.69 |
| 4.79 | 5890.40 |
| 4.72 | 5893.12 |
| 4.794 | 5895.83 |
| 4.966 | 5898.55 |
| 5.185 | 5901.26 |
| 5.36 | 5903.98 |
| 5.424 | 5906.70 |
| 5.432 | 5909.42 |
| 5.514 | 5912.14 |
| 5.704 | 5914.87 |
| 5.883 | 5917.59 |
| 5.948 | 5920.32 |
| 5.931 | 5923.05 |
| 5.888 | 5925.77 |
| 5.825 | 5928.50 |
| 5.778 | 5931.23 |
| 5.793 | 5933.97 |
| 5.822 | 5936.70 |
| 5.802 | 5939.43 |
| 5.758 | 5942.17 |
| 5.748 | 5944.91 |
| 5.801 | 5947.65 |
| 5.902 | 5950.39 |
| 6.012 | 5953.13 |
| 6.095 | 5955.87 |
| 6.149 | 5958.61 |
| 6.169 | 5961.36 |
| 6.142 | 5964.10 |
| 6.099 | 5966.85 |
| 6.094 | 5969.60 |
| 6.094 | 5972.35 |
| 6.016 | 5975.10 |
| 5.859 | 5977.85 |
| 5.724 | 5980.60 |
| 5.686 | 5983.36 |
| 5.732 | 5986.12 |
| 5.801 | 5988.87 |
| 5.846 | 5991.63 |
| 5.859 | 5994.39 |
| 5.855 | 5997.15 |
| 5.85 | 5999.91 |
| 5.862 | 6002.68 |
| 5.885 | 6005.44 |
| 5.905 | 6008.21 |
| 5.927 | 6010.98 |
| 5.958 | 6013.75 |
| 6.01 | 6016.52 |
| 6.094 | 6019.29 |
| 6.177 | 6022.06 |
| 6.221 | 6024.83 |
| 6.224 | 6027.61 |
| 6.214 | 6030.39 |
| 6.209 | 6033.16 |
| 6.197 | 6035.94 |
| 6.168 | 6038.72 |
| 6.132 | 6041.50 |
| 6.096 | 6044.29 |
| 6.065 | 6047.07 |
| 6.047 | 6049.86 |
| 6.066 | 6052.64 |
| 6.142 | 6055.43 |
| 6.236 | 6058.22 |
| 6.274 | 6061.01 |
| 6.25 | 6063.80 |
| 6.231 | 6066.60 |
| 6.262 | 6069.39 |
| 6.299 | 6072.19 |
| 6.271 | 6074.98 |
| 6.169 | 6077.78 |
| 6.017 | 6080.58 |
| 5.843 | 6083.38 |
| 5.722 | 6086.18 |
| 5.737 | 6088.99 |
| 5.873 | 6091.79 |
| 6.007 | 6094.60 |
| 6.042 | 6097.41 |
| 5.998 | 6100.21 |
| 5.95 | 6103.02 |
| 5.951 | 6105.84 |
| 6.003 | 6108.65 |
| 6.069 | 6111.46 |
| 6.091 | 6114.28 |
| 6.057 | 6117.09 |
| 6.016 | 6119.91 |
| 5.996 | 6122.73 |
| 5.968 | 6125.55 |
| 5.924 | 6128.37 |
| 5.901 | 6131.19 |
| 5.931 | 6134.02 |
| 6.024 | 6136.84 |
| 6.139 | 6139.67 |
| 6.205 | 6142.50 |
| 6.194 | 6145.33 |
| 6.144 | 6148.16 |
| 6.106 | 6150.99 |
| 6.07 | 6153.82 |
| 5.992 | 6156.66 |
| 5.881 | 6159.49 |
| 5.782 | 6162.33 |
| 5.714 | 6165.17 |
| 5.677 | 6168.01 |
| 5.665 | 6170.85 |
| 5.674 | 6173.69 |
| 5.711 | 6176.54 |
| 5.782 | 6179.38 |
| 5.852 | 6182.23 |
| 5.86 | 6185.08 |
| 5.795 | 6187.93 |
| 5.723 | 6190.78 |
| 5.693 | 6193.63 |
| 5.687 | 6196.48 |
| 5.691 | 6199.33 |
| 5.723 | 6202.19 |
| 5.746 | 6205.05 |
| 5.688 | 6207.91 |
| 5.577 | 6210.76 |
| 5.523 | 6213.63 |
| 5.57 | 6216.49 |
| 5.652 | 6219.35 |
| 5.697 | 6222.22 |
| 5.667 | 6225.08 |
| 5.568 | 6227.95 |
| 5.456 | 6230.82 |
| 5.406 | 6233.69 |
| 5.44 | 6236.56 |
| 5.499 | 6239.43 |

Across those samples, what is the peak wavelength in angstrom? 5871.45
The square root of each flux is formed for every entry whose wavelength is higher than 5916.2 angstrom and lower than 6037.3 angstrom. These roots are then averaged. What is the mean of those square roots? 2.44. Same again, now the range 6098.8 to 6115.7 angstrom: 2.45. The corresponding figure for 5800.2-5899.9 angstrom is 2.42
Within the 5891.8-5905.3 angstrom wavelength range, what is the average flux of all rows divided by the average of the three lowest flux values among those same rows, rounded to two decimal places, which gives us 1.04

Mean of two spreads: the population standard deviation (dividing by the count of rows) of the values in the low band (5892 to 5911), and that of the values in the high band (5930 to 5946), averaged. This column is 0.15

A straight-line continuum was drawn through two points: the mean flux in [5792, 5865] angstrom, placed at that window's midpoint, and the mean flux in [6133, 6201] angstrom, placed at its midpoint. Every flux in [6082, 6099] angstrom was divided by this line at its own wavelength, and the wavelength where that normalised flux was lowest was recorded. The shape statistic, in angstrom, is 6086.18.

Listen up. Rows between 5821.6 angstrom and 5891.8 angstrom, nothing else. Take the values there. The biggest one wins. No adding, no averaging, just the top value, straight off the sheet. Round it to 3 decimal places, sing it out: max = 6.471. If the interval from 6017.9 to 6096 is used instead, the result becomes 6.299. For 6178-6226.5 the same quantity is 5.860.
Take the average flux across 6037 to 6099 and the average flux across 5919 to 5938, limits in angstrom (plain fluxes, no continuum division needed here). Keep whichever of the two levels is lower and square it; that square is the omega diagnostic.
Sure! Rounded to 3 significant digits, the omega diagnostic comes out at 34.3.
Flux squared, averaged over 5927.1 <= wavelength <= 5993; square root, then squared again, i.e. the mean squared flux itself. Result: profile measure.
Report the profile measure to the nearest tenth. 34.9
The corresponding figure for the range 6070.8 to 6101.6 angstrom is 36.0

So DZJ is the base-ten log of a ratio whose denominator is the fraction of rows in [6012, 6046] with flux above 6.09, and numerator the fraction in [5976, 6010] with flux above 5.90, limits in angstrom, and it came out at -1.0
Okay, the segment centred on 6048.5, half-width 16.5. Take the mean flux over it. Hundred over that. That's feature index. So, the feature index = 16.2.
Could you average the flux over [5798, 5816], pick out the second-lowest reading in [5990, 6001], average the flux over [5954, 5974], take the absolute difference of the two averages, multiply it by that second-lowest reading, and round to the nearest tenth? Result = 0.1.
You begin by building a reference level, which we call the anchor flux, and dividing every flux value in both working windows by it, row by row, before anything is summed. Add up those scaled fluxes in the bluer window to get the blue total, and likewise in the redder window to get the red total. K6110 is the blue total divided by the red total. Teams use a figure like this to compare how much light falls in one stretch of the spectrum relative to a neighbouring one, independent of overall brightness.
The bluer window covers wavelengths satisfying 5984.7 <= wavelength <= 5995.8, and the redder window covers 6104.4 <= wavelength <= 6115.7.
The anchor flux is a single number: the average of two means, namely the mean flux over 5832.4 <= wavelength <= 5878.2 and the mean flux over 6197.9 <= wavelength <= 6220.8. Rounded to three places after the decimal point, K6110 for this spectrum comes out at 0.964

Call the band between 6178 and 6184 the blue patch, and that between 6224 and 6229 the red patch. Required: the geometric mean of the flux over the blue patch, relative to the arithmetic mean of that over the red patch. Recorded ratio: 1.04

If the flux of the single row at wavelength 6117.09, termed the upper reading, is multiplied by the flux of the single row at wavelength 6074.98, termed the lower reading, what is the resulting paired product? 38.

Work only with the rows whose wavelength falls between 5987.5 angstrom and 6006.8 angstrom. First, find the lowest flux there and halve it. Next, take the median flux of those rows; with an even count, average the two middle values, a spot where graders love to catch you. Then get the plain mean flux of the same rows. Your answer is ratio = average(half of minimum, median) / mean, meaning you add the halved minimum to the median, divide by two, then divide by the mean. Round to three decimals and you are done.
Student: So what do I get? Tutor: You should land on 0.748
